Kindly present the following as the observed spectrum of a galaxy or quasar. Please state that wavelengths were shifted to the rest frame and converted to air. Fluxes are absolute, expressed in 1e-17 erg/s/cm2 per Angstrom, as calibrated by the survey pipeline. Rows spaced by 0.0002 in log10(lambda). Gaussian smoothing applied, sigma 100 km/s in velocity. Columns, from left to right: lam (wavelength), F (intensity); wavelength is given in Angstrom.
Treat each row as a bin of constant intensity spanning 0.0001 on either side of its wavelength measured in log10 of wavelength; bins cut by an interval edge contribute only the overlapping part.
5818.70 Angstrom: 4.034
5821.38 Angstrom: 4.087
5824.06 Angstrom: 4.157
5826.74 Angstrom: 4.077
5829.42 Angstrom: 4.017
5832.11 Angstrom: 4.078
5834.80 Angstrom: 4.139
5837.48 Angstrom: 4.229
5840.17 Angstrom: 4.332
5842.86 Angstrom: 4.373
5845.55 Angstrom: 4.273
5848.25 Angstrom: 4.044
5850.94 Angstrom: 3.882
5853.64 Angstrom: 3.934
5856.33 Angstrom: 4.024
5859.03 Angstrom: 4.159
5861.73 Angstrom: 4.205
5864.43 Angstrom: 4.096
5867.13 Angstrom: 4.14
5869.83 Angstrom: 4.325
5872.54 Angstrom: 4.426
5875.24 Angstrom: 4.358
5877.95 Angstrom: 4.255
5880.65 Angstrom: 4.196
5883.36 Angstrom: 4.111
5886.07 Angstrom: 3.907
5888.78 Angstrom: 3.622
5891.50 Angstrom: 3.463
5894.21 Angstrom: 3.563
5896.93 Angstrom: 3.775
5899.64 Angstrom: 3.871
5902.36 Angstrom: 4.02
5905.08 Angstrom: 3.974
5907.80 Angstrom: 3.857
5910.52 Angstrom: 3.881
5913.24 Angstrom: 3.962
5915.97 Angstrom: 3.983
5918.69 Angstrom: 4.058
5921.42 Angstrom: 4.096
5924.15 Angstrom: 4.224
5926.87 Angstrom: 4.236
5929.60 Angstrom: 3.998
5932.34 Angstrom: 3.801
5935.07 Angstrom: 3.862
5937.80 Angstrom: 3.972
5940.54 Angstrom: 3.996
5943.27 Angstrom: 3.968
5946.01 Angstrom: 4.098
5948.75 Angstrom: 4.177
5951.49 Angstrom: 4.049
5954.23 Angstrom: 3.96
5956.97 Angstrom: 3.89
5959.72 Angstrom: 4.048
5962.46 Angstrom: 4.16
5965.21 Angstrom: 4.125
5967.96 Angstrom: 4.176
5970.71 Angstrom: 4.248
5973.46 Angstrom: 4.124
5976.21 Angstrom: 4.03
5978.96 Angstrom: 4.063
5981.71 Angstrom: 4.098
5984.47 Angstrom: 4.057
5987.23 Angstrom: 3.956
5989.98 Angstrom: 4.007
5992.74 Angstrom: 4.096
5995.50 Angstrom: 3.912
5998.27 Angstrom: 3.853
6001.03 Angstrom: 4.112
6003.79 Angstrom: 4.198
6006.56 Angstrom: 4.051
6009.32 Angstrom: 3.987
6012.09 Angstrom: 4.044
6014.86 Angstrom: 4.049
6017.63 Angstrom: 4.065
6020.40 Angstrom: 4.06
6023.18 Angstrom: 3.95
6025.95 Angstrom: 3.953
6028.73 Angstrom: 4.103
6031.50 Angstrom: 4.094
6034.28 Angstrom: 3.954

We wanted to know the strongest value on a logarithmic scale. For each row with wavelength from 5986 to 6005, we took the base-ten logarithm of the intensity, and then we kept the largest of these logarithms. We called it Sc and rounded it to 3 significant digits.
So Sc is 0.623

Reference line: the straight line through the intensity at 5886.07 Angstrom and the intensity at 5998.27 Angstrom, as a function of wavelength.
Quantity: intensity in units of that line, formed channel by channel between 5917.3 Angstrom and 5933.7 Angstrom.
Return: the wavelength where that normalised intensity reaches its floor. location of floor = 5932.34 Angstrom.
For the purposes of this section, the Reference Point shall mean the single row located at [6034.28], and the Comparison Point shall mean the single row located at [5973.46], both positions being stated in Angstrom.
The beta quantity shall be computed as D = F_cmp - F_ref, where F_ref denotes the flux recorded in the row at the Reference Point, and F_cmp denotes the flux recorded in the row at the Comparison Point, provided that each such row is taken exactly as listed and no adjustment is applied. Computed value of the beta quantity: 0.17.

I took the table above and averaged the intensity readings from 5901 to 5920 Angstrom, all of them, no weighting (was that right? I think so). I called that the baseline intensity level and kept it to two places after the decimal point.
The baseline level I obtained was 3.96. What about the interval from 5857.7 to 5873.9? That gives 4.23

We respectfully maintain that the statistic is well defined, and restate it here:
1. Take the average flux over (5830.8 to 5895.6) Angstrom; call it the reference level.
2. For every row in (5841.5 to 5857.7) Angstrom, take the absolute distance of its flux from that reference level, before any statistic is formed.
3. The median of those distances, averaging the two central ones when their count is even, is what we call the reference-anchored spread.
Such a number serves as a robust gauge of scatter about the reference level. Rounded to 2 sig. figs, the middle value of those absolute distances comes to 0.17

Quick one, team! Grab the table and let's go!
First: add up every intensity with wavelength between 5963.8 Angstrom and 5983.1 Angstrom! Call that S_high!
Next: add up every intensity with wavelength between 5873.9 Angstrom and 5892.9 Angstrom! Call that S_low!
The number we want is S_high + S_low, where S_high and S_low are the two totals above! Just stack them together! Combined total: 56.78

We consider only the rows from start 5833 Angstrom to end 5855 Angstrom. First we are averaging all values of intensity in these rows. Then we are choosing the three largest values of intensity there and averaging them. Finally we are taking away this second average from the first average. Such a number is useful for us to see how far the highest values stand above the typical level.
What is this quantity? -0.18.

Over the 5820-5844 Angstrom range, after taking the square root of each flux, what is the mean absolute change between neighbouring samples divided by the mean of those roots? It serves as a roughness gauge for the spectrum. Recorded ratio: 0.0085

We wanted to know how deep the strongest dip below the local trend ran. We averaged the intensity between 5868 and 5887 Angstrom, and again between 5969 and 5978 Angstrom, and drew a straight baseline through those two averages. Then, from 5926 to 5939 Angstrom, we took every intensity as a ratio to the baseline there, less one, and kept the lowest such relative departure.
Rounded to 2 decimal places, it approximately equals -0.09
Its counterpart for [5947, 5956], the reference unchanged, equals -0.05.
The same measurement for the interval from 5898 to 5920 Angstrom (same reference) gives -0.08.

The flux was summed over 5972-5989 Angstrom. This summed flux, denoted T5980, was 24.3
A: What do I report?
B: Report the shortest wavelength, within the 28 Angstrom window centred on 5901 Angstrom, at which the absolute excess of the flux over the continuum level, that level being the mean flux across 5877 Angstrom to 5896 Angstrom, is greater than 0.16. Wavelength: 5888.78 Angstrom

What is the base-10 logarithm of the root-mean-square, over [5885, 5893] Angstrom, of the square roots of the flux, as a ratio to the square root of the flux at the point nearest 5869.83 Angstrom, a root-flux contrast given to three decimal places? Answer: -0.036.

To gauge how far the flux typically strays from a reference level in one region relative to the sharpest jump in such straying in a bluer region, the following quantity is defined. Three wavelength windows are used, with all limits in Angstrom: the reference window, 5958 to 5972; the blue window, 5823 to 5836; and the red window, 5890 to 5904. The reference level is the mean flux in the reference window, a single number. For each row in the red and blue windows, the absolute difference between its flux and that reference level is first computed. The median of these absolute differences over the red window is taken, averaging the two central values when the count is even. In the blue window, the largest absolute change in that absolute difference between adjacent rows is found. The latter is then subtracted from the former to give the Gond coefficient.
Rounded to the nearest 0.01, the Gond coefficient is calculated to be 0.31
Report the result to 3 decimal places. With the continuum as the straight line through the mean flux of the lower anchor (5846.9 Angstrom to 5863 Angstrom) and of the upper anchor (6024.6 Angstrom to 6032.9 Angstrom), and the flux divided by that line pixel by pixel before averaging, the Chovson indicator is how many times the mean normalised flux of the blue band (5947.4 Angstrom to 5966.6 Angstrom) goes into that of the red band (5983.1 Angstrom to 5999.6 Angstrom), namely 0.980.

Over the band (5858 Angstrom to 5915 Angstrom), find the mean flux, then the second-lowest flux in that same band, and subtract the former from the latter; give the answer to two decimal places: -0.44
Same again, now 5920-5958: -0.16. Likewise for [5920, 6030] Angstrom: -0.19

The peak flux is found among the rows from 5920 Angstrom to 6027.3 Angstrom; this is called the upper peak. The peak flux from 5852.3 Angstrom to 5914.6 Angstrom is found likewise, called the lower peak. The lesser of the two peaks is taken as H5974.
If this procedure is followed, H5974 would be 4.25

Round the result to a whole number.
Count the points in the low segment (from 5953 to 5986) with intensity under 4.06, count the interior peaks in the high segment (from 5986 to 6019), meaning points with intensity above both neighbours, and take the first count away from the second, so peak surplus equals -3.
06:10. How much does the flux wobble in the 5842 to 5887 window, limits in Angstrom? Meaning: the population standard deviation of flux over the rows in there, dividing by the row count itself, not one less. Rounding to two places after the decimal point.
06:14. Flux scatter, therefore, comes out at 0.16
